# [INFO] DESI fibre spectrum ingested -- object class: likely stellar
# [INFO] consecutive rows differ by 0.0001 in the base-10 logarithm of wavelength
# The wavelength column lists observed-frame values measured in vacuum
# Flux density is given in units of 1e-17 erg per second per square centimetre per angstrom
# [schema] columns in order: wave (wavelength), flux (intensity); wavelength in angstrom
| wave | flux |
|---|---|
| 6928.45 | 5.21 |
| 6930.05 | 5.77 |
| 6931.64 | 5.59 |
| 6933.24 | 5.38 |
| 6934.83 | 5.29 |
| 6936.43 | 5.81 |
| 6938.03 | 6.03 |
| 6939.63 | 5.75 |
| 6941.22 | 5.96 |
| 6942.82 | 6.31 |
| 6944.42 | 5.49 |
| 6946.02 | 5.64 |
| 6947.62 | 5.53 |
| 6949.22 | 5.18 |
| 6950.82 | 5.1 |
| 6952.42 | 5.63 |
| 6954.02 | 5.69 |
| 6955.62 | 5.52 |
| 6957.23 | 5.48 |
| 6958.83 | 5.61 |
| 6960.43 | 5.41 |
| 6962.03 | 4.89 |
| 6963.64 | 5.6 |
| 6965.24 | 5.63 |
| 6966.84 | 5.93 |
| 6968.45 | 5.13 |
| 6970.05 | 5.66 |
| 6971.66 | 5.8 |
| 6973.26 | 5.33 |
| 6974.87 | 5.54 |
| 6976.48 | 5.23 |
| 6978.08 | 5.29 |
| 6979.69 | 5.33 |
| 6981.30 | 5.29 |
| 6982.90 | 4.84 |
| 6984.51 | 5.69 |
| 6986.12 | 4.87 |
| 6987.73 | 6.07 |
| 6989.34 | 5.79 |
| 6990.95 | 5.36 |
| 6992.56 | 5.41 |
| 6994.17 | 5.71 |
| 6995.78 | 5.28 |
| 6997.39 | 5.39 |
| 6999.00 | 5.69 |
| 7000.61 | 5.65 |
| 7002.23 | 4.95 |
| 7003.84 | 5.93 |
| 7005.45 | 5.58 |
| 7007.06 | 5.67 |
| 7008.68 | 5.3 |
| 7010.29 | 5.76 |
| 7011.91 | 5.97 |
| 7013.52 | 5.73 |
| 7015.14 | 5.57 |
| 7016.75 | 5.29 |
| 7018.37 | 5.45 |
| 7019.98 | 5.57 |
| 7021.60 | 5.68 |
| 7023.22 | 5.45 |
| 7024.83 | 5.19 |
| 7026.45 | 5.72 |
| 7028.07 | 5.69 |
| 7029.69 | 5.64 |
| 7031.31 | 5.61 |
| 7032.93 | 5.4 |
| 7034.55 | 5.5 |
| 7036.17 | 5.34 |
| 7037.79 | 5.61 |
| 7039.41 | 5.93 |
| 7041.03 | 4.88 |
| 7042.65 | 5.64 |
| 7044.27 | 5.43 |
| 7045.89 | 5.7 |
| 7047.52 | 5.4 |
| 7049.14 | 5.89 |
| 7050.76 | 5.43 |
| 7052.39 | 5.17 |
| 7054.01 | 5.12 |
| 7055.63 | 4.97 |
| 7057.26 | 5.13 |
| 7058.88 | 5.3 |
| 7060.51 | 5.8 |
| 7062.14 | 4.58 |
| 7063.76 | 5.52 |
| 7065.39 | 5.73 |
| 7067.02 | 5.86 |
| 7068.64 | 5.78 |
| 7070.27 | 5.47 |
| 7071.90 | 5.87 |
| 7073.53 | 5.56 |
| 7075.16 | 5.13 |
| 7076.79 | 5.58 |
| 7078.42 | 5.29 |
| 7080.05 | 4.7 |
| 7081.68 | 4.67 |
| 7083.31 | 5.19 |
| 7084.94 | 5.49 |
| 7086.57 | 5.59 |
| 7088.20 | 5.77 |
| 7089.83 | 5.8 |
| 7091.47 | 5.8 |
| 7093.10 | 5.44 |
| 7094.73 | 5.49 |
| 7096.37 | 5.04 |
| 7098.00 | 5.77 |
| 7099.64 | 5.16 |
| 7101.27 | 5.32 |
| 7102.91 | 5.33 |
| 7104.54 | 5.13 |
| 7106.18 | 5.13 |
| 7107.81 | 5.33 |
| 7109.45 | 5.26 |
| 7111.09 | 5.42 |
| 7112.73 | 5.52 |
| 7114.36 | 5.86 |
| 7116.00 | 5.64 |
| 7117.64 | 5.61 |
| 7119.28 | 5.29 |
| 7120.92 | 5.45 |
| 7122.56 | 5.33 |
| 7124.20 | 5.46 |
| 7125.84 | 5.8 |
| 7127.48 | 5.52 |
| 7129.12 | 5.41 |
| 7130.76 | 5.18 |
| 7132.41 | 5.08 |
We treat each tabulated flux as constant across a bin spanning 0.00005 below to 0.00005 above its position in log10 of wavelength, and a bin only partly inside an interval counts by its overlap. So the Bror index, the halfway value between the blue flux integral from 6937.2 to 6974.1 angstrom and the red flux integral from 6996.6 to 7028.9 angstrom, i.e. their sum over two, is 193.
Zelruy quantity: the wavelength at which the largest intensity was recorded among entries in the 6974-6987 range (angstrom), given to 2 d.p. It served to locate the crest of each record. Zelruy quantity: 6984.51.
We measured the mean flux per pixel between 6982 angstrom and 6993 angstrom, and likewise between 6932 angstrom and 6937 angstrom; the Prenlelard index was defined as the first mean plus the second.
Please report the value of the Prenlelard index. 10.9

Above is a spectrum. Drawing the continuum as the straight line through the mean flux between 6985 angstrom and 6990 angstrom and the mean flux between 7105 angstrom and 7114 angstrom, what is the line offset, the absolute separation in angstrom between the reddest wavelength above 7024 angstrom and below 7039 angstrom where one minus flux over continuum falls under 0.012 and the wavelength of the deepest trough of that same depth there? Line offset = 13.0 angstrom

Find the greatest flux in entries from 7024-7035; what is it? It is 5.72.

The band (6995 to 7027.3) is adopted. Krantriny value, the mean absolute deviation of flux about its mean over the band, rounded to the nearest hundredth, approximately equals 0.20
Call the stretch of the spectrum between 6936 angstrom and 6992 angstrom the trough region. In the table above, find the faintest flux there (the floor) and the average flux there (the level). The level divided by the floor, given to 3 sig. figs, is 1.14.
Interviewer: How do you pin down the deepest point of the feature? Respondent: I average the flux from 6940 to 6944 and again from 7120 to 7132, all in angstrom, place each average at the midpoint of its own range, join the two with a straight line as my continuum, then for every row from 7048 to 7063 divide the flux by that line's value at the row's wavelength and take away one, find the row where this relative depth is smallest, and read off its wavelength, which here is 7062.14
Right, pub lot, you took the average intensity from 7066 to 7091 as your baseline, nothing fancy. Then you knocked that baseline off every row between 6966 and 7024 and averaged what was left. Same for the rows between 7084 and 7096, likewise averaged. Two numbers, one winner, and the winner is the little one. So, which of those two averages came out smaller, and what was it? 0.05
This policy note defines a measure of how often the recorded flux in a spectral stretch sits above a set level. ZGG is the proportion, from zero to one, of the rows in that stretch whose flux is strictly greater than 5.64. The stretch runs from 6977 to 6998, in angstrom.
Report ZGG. 0.31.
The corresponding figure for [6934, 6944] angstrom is 0.83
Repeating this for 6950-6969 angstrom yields 0.17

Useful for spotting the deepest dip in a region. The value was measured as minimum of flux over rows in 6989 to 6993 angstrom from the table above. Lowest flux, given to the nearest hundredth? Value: 5.36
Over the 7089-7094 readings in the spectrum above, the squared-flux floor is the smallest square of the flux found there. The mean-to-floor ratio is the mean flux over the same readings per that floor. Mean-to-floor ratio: 0.192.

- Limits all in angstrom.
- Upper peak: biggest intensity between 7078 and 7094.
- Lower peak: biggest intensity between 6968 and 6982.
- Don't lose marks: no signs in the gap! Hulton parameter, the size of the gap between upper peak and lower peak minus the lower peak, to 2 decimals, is -5.80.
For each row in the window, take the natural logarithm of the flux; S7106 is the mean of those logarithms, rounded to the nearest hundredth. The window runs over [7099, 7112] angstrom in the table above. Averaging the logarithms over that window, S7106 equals 1.66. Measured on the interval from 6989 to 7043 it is 1.71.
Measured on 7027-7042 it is 1.71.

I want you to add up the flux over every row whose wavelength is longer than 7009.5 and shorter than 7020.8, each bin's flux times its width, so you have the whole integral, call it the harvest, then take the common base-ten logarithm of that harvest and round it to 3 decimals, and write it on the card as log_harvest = 1.803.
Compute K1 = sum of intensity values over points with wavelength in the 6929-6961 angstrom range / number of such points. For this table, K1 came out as 5.61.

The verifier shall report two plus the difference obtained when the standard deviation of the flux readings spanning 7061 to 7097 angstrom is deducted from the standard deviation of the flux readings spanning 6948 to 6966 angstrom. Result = 1.87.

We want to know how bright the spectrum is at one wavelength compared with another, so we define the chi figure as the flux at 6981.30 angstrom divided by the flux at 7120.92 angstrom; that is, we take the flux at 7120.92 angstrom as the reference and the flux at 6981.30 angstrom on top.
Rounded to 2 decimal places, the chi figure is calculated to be 0.97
